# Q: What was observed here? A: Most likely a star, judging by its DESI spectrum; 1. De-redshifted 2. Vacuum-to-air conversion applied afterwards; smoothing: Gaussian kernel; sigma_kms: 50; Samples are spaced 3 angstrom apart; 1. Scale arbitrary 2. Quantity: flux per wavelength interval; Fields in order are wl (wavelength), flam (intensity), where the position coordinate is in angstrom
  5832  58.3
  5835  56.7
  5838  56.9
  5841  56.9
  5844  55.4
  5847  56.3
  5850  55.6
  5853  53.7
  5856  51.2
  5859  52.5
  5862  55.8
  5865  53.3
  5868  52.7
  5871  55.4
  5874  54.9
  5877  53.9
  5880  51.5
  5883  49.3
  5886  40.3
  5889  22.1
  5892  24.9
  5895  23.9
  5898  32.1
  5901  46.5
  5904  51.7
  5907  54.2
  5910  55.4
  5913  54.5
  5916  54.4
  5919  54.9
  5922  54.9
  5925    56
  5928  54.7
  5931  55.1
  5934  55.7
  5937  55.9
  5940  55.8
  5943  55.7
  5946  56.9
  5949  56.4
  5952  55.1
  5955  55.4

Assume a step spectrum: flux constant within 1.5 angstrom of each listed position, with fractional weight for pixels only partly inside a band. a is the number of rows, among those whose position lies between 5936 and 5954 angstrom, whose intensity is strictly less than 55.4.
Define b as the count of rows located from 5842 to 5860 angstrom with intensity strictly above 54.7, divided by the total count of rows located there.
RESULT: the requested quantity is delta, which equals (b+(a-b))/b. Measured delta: 2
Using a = 1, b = 0.50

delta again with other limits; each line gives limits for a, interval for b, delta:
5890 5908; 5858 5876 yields 12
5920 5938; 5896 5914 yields 18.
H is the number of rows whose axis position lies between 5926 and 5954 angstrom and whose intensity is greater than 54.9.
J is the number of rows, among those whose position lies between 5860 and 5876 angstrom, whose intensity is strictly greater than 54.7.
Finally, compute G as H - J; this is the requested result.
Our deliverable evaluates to 5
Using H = 8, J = 3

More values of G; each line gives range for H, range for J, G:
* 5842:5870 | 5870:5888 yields 2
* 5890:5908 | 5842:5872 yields -5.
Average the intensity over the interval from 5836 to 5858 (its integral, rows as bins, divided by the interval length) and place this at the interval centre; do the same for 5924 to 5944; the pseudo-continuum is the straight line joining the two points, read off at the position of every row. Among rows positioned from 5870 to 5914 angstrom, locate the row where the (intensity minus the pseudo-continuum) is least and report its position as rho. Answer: 5889 angstrom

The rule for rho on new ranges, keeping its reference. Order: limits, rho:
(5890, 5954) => 5895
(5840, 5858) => 5856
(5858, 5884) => 5883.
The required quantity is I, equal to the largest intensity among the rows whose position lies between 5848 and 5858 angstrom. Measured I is 55.6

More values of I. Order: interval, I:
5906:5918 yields 55.4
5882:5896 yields 49.3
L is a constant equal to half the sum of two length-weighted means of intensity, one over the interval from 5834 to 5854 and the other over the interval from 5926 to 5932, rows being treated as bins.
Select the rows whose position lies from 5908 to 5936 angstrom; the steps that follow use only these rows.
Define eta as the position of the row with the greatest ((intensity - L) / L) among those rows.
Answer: 5925 angstrom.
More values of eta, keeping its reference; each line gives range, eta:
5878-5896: 5880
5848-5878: 5862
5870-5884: 5871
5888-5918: 5910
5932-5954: 5946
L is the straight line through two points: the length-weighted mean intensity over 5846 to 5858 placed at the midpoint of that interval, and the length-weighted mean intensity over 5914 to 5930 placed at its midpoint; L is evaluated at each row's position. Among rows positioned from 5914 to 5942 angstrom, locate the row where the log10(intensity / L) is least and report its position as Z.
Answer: 5916 angstrom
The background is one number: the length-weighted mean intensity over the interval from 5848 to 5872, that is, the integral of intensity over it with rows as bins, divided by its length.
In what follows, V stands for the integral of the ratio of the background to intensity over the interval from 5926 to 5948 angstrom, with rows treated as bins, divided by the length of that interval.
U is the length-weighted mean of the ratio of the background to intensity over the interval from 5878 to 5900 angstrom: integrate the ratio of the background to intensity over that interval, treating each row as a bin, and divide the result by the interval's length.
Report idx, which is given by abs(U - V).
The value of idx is 0.72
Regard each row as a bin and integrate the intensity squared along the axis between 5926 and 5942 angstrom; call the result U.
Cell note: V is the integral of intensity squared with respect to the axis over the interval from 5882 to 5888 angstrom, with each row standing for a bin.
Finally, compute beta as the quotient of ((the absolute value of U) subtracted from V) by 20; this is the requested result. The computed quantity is -1902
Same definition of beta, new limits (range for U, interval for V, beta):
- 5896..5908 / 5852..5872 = 1599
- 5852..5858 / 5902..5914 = 905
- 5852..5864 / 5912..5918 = -815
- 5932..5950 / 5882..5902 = -1601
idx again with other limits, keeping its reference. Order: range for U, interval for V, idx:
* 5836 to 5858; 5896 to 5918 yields 0.16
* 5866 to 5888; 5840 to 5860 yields 0.10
